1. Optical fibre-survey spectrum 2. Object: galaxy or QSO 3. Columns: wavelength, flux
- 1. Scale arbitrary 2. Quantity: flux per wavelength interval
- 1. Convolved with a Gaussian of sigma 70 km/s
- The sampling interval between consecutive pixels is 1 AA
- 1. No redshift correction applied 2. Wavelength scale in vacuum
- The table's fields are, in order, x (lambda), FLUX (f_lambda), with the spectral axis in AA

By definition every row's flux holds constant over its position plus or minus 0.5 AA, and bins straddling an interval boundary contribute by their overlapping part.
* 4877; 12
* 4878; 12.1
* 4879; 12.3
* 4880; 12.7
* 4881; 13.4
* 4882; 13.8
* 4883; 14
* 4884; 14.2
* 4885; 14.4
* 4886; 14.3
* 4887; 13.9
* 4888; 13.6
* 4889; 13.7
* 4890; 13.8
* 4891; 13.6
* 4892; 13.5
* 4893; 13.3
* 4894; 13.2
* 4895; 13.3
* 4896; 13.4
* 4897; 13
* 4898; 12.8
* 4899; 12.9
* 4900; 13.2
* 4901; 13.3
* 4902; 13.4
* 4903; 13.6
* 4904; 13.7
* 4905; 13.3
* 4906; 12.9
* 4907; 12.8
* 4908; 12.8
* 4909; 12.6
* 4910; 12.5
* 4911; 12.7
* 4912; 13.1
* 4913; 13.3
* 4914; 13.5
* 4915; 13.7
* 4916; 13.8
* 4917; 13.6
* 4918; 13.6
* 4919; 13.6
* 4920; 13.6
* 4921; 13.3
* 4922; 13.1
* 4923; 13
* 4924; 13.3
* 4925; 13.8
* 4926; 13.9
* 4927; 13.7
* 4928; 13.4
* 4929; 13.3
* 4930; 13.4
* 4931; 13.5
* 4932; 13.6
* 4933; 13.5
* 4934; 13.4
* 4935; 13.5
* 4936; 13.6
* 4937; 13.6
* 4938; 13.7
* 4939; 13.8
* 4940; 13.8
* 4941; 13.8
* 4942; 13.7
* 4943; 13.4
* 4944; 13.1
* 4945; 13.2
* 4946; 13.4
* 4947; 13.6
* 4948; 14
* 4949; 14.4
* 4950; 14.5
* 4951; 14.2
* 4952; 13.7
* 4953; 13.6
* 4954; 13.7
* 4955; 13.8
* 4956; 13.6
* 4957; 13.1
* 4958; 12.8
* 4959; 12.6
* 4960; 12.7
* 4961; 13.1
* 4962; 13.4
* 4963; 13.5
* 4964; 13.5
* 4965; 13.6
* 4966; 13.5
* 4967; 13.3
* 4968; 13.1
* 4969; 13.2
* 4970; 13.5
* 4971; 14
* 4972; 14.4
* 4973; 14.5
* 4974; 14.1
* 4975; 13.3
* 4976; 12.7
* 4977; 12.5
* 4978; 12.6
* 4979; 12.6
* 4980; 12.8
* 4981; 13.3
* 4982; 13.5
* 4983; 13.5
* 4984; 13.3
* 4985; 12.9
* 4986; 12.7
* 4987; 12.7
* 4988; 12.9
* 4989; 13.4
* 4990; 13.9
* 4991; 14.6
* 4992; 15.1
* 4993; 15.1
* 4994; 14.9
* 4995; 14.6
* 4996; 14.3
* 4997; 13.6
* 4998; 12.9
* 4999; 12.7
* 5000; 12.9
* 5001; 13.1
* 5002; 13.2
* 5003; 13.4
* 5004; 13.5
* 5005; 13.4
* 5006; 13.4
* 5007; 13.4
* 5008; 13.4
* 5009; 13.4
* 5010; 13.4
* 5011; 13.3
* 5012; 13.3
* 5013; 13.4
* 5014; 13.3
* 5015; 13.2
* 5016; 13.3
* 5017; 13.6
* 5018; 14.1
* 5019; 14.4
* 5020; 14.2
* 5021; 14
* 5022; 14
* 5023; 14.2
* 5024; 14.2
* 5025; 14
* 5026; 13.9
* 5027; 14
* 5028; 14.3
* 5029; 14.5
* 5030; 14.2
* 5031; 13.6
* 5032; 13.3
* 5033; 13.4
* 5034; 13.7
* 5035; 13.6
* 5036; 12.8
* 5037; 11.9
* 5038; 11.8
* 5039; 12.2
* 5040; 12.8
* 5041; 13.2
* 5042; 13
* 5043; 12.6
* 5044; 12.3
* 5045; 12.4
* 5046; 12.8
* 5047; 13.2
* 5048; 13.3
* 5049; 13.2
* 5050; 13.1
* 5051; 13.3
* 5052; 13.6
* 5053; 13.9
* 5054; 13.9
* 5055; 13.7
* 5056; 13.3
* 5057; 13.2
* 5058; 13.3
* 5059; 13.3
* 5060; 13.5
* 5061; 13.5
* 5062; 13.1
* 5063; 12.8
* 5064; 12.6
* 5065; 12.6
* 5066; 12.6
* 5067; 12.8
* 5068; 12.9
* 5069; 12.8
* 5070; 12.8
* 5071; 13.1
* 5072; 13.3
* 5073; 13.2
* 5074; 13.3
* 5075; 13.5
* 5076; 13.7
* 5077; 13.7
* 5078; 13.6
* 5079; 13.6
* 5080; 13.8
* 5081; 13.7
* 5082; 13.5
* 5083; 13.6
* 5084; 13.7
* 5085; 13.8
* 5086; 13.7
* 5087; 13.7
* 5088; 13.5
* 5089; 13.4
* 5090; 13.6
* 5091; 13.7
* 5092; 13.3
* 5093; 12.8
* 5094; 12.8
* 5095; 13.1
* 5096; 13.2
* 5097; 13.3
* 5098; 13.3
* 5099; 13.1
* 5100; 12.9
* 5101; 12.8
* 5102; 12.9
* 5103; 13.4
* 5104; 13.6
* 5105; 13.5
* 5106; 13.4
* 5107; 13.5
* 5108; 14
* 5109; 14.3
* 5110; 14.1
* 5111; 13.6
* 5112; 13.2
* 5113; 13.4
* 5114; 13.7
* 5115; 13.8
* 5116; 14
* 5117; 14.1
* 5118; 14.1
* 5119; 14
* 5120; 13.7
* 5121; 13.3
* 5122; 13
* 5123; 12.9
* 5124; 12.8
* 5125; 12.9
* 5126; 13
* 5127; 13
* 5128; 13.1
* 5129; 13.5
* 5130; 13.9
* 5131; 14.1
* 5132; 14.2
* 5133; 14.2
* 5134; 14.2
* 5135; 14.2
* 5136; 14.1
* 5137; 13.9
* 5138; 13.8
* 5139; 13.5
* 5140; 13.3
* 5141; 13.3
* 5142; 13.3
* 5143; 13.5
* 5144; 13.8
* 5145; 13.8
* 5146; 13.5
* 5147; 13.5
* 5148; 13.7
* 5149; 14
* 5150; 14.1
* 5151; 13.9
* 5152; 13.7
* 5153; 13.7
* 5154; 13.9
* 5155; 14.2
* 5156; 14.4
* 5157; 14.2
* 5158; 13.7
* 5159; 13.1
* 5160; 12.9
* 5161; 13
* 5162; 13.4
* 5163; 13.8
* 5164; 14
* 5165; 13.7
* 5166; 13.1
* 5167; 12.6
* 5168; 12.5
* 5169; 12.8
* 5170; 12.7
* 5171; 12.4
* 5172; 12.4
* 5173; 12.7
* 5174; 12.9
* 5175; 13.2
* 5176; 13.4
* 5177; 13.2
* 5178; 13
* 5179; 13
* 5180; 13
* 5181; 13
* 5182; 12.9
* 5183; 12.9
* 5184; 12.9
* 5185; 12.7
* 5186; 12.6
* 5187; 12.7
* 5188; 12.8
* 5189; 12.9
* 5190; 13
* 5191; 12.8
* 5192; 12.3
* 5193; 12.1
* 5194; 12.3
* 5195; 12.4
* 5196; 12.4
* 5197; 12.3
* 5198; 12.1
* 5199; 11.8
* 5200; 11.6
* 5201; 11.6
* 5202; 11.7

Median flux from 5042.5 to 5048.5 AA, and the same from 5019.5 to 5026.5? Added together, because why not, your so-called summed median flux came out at 26.7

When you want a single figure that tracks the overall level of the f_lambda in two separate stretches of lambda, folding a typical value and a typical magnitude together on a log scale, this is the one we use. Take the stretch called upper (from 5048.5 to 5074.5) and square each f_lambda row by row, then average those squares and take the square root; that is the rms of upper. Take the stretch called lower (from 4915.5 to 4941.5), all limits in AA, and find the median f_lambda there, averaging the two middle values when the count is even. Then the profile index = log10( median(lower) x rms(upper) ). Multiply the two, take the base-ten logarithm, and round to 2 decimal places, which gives 2.25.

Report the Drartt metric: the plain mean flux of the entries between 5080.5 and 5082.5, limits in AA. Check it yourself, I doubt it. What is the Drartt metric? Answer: 13.6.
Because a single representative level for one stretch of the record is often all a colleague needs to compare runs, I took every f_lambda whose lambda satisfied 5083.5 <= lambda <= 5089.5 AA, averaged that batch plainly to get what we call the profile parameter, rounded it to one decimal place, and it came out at 13.6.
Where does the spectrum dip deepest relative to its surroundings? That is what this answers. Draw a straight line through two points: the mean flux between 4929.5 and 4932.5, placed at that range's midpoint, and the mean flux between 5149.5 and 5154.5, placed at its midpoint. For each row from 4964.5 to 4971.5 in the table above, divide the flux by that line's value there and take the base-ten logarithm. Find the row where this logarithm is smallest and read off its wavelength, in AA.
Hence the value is 4968 AA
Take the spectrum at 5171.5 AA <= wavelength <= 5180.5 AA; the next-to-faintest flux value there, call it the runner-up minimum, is 12.7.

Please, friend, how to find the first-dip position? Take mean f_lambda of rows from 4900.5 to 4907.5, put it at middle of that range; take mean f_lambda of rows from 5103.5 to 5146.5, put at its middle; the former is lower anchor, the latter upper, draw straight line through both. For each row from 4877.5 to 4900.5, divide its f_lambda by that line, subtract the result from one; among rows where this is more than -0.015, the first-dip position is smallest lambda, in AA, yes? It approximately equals 4878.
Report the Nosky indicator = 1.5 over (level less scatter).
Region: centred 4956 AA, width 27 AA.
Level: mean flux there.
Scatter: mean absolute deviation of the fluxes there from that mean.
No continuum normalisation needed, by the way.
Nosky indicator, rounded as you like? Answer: 0.114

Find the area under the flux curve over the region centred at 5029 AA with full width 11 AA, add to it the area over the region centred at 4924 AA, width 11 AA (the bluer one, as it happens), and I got 301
